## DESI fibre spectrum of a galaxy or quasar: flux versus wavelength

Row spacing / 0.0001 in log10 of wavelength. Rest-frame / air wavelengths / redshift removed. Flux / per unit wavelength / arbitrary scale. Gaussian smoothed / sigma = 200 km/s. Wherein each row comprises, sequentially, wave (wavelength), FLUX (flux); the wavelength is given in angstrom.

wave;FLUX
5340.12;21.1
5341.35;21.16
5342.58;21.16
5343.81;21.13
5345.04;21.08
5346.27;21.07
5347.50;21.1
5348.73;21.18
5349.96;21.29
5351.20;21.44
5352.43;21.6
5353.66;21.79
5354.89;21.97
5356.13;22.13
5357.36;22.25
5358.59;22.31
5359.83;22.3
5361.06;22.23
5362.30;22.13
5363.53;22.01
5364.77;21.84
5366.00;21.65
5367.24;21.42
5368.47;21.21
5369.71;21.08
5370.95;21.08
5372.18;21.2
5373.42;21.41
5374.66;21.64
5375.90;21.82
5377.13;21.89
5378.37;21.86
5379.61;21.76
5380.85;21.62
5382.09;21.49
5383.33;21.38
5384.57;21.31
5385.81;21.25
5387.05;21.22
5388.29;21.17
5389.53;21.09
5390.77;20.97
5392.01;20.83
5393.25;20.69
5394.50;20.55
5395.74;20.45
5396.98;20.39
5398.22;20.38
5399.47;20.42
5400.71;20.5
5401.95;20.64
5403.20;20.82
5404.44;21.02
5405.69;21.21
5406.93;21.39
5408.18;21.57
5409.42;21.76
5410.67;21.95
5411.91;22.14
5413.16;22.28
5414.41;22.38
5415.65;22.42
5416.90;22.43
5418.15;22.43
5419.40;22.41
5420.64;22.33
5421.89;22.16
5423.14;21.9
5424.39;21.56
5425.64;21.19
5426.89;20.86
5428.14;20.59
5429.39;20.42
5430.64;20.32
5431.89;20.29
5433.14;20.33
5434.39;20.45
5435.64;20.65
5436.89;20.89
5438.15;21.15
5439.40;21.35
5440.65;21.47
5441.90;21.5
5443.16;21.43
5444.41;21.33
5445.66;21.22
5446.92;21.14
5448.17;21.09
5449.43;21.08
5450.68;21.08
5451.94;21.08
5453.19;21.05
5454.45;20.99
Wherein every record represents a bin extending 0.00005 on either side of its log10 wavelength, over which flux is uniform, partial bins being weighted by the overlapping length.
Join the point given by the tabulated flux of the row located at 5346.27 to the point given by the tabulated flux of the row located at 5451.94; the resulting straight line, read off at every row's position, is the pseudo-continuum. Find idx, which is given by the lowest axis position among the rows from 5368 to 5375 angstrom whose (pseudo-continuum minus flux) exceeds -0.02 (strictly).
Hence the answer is 5369.71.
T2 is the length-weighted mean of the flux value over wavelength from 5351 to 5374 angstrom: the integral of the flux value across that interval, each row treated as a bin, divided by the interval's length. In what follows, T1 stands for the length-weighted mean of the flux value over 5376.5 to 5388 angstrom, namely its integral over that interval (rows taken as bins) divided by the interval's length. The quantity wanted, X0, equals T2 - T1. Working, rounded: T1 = 21.5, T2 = 21.7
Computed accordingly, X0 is 0.2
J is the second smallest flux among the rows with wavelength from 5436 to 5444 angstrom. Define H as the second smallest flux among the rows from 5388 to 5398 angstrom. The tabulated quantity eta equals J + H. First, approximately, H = 20.45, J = 21.15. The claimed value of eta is 41.6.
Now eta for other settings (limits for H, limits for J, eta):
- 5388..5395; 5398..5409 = 41.1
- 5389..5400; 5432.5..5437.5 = 40.8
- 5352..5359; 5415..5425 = 43.7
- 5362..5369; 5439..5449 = 42.6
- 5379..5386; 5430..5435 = 41.6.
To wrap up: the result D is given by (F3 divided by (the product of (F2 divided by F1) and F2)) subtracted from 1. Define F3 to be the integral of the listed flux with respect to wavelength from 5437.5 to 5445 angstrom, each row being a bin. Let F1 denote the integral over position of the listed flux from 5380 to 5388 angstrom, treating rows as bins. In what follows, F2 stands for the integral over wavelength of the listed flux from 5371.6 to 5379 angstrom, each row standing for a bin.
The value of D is -0.07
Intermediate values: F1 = 171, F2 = 160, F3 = 160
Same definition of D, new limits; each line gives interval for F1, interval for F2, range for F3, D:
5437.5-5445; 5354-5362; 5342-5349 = 0.25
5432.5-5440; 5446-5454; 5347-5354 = 0.18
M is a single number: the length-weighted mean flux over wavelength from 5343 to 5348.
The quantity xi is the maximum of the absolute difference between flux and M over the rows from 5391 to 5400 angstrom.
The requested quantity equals 0.7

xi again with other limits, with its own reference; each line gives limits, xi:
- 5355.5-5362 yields 1.2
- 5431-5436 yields 0.8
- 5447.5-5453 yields 0.0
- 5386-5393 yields 0.3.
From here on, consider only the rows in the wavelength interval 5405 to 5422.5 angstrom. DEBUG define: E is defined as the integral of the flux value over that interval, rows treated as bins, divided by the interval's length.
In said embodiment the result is 22.1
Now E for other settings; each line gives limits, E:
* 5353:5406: 21.4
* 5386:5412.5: 21.0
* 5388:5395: 20.9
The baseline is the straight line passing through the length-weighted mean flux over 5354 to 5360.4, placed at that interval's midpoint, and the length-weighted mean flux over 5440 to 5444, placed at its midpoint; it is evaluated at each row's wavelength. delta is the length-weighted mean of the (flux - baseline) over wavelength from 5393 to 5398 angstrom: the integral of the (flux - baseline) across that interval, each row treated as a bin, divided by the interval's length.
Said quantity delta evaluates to -1.4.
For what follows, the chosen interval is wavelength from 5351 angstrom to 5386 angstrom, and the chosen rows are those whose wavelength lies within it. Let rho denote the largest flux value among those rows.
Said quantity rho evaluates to 22.31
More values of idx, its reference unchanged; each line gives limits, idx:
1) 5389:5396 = 5389.53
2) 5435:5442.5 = 5435.64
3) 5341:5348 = 5345.04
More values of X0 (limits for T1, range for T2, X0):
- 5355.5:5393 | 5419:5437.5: -0.5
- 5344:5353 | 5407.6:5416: 0.8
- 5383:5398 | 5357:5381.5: 0.8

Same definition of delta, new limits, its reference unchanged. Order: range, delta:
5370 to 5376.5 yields -0.6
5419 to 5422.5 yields 0.7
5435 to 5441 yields -0.4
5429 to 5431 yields -1.2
